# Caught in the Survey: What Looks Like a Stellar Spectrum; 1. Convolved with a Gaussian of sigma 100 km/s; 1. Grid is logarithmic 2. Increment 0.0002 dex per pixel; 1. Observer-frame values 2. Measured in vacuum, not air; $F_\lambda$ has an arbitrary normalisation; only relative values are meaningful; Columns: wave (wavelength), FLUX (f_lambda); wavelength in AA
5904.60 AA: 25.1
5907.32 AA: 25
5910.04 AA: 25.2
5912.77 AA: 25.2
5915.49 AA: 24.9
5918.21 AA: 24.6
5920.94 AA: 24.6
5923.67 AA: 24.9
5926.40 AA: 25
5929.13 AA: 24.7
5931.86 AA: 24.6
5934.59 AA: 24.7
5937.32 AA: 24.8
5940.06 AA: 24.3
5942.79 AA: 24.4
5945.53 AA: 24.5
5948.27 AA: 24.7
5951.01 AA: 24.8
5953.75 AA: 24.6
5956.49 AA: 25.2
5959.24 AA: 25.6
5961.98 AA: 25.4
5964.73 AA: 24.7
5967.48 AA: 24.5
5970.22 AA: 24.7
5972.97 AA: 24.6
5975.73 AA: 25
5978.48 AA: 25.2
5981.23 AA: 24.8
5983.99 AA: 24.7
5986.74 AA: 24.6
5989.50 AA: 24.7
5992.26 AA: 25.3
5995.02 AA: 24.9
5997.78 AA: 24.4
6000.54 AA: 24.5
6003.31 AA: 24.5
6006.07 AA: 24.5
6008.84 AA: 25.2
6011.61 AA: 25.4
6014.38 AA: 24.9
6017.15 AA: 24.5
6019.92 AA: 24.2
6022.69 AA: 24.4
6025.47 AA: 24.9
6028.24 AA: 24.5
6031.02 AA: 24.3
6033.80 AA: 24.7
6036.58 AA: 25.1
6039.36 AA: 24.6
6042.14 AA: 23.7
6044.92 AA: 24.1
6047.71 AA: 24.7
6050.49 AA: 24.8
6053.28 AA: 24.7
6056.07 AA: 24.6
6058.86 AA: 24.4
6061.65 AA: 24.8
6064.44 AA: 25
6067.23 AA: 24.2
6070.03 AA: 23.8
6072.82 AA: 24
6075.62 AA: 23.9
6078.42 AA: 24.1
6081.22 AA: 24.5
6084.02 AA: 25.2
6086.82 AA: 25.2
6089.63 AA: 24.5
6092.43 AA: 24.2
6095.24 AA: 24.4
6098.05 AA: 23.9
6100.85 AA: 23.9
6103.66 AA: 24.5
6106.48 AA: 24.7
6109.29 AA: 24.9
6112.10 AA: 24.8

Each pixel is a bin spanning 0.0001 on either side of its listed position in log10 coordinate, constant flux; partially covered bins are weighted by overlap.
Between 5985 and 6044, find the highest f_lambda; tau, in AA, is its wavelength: 6011.61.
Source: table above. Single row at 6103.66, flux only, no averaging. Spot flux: 24.5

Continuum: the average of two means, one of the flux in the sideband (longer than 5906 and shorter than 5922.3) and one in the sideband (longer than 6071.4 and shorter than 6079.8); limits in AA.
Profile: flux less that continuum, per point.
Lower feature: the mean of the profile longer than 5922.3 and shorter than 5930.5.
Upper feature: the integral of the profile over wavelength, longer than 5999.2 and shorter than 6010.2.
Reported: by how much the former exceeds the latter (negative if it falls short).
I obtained -2.0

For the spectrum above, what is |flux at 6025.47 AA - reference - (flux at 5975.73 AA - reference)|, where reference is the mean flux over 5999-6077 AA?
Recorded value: 0.10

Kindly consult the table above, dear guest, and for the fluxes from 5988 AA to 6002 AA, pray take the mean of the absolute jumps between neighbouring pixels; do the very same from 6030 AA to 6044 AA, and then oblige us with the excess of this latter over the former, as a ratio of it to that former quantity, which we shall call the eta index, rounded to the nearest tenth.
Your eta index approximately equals 0.4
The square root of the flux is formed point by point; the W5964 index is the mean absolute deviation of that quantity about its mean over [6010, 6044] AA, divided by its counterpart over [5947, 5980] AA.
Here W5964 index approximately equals 1.11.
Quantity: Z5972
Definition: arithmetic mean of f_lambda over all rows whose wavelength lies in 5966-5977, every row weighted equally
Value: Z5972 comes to 24.7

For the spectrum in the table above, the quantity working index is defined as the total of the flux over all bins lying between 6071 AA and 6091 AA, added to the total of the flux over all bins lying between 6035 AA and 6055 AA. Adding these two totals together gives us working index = 343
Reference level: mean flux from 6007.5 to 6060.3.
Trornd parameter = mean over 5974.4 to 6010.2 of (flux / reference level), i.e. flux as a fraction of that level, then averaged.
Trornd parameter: 1.01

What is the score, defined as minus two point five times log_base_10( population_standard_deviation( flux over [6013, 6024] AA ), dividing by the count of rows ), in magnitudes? 1.5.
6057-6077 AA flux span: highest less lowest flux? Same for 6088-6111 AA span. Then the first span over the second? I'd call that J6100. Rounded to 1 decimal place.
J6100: 1.2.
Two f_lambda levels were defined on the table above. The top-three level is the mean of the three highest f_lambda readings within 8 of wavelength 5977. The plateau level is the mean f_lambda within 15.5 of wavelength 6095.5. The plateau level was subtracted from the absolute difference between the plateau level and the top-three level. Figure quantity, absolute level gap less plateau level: -24.1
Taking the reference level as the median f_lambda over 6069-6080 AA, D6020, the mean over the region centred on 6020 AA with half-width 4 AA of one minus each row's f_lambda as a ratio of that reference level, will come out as -0.017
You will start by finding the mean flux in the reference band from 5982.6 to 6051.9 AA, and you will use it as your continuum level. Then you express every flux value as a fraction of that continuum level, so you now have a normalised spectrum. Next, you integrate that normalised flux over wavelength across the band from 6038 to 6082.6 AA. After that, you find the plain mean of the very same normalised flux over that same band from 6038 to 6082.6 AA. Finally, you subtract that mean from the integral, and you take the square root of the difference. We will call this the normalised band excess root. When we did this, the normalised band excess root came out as 6.57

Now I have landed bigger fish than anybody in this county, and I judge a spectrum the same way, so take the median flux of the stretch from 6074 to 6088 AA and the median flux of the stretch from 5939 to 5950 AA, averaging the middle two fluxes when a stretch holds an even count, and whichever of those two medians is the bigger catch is 24.5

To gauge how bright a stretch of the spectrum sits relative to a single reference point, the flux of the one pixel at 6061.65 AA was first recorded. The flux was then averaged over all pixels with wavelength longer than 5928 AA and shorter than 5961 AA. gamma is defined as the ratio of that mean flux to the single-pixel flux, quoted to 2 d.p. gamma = 1.00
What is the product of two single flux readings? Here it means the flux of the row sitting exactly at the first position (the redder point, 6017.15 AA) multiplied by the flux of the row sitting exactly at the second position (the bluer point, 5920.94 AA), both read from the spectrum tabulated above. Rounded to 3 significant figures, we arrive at 603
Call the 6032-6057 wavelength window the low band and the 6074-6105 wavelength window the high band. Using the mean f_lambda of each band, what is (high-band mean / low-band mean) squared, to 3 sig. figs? 0.987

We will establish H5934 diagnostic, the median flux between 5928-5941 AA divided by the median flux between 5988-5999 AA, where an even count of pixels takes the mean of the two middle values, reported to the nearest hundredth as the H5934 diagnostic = 1.00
